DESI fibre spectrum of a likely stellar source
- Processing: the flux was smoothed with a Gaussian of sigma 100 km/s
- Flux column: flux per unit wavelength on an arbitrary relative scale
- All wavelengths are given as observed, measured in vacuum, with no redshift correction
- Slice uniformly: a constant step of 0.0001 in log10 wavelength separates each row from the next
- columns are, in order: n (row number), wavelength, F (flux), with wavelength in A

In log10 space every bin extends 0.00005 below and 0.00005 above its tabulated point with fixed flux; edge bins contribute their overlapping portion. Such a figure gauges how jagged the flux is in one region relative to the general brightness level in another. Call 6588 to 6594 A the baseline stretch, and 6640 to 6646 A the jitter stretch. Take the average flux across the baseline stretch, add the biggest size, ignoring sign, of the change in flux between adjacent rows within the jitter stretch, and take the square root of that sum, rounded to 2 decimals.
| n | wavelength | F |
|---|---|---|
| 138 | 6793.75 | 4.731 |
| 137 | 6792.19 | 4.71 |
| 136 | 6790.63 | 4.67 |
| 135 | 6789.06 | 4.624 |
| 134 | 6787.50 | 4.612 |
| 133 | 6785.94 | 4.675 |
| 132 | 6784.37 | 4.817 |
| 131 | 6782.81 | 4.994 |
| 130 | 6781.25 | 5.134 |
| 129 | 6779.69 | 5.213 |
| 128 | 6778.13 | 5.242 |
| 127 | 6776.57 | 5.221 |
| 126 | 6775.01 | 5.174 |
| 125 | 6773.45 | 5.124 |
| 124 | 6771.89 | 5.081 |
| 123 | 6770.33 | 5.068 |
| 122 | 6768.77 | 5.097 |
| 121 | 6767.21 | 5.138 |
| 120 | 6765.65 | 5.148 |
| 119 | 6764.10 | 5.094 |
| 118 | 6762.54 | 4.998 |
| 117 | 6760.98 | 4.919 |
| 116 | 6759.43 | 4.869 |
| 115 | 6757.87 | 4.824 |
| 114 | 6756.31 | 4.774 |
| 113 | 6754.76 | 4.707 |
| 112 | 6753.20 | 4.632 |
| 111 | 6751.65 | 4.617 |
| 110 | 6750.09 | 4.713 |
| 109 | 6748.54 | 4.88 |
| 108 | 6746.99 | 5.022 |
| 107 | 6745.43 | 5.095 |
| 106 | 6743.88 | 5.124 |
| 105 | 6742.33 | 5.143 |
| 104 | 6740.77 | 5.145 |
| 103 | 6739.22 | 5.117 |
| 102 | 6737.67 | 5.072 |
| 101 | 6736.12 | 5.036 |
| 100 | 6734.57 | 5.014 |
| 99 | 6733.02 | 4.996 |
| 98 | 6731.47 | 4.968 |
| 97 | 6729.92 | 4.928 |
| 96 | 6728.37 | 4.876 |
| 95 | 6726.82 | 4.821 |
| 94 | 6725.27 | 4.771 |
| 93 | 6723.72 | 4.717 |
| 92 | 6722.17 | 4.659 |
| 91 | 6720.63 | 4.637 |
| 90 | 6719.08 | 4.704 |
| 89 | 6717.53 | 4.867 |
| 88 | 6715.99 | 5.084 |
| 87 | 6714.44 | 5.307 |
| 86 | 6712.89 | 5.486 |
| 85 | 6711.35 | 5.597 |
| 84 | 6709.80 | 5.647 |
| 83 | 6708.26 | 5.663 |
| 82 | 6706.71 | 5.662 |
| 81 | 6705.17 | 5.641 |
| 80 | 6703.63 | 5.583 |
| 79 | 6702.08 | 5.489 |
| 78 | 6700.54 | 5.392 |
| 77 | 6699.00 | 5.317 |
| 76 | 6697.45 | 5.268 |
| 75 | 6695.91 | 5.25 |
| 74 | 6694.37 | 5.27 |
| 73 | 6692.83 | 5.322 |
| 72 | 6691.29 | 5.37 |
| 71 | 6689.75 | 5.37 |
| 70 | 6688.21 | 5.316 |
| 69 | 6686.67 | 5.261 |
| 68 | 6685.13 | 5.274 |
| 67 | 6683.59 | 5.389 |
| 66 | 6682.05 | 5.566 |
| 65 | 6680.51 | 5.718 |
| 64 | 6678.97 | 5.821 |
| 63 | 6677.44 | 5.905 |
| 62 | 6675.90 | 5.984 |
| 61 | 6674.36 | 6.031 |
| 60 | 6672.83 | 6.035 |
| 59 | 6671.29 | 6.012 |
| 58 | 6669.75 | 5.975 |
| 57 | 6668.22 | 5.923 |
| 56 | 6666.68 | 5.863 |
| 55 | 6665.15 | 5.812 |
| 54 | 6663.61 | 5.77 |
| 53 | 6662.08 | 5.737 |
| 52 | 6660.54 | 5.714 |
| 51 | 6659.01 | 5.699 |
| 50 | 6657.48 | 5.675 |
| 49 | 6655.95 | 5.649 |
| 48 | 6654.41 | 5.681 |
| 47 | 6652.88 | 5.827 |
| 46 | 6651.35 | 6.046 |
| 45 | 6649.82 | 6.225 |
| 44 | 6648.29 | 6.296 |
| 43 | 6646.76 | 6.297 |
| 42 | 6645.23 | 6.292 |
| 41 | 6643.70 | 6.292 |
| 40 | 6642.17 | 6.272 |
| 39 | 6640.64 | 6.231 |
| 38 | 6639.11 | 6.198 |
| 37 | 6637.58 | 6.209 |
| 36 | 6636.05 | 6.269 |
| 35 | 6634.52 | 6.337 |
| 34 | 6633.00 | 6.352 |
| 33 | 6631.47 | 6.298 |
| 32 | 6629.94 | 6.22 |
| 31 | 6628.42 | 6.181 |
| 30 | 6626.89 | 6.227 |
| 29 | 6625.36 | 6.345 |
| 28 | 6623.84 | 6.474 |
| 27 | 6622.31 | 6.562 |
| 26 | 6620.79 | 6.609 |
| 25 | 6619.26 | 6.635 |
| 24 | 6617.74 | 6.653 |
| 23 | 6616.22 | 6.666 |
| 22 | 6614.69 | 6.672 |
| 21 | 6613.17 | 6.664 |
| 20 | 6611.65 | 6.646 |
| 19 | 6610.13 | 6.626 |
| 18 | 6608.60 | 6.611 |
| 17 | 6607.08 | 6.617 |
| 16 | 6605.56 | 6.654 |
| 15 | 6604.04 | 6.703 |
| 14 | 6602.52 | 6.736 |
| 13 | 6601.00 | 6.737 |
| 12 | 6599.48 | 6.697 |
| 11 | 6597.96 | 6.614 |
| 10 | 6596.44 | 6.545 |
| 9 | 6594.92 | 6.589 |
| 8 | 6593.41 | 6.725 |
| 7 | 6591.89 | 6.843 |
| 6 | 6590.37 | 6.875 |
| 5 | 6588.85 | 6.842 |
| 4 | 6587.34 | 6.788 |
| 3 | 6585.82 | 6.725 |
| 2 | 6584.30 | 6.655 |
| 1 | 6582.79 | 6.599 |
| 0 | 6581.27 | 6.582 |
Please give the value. 2.62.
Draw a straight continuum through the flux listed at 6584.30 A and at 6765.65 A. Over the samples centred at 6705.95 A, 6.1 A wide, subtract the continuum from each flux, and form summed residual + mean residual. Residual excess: 0.0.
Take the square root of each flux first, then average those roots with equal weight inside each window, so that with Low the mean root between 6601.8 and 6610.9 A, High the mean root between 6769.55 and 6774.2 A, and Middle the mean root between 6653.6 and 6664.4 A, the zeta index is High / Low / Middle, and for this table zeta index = 0.366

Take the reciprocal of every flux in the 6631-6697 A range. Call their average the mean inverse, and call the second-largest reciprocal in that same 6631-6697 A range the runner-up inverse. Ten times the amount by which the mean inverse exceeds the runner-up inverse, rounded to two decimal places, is -0.19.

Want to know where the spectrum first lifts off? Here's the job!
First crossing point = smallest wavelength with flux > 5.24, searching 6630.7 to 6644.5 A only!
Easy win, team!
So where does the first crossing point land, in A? 6631.47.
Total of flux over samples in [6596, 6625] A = 126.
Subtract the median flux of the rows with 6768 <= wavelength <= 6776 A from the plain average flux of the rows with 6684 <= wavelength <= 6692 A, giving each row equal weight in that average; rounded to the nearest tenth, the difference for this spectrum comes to 0.2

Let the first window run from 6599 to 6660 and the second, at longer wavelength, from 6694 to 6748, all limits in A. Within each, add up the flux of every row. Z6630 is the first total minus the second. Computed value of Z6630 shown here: 74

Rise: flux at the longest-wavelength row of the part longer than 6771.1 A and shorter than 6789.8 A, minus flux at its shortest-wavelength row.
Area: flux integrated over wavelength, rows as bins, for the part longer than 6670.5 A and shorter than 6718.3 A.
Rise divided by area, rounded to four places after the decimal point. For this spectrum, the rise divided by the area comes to -0.0017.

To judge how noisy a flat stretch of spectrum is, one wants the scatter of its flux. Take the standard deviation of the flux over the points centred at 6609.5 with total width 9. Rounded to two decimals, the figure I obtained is 0.02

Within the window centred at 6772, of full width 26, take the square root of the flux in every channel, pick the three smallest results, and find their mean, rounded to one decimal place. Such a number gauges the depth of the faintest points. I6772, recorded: 2.2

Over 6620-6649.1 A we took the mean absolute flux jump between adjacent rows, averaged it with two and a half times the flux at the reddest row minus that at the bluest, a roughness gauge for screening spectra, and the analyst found -0.37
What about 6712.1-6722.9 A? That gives -0.96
